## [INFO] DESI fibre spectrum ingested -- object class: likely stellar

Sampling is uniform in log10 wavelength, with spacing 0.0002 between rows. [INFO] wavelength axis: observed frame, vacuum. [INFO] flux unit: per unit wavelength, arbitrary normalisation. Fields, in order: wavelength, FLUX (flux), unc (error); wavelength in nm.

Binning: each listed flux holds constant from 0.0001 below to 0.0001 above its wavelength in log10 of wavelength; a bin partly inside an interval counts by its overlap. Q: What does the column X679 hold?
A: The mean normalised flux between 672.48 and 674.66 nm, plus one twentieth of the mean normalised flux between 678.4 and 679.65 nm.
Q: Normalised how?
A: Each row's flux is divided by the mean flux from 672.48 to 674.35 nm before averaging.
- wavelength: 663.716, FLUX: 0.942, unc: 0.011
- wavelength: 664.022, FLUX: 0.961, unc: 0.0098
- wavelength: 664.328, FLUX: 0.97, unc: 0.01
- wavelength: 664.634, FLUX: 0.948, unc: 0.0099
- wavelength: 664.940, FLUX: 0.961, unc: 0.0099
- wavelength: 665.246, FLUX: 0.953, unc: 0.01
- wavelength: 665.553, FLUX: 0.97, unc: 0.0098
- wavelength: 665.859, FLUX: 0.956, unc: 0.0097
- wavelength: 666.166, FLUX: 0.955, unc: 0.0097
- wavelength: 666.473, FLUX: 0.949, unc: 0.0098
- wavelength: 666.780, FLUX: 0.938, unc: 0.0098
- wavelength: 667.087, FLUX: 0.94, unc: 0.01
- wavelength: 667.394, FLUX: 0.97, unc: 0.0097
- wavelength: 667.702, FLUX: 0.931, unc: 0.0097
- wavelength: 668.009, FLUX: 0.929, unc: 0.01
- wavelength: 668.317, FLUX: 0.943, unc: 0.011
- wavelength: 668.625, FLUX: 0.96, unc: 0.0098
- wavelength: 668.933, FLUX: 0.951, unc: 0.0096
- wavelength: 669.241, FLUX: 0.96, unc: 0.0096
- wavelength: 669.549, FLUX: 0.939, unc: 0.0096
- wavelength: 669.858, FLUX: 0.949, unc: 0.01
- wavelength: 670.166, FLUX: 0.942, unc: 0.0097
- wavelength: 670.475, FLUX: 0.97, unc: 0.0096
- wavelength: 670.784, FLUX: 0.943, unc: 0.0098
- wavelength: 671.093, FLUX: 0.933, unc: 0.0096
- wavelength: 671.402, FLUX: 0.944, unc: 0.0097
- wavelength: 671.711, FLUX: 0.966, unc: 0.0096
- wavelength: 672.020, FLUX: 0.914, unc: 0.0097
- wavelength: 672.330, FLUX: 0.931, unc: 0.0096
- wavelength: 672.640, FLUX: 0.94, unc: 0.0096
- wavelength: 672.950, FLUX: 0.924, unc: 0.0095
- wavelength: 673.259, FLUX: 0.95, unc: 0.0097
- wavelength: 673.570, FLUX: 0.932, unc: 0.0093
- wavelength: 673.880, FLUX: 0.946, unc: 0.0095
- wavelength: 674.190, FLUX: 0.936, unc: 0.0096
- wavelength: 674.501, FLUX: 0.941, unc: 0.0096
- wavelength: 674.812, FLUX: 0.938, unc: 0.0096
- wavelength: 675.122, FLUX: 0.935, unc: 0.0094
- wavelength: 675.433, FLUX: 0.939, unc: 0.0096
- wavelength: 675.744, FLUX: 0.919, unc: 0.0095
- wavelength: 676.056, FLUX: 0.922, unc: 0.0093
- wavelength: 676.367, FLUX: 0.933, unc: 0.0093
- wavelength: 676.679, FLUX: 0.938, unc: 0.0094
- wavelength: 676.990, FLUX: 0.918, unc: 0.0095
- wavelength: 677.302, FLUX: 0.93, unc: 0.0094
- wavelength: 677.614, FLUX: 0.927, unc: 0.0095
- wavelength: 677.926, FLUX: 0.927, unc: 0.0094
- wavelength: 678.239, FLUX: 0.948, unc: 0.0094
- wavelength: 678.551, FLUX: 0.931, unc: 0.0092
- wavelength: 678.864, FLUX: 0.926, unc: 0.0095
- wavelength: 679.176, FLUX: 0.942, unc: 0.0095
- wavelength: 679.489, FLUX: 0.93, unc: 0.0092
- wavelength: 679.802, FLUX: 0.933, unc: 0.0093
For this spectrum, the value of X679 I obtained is 1.05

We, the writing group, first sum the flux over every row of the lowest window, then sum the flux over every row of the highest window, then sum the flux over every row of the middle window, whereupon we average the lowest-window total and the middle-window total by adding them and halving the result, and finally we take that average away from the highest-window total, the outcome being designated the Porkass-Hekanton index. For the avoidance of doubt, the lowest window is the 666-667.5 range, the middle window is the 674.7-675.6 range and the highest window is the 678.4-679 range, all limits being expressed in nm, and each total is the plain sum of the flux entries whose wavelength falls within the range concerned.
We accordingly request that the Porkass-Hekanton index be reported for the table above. -1.9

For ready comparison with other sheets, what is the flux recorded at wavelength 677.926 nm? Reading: 0.927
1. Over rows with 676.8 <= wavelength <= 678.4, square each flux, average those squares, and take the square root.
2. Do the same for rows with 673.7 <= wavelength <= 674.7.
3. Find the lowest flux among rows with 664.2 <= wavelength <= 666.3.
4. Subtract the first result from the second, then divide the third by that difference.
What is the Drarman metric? 87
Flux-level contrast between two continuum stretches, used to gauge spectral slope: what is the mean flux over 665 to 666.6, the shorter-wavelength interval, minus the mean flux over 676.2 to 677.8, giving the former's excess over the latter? 0.027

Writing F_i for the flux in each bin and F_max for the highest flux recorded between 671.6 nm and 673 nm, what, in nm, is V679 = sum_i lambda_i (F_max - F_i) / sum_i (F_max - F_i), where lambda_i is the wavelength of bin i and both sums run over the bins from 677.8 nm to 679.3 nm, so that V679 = 678.54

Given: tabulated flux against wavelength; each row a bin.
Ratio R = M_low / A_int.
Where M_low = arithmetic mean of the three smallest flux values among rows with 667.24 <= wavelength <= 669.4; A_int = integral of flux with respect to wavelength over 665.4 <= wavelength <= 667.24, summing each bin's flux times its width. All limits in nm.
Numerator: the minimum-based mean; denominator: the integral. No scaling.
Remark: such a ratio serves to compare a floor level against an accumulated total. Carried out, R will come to 0.53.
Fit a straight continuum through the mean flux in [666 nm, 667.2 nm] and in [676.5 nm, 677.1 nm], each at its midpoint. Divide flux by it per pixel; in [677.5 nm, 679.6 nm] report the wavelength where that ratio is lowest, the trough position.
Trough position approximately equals 677.614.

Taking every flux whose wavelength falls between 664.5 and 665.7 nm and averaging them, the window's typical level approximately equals 0.958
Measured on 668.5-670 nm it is 0.952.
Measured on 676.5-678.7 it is 0.931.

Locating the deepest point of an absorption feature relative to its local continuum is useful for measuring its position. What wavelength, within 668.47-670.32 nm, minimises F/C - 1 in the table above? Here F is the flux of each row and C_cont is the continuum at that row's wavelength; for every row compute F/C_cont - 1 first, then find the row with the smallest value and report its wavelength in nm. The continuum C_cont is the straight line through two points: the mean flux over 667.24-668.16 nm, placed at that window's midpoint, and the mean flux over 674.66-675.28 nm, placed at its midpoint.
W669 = 669.549 nm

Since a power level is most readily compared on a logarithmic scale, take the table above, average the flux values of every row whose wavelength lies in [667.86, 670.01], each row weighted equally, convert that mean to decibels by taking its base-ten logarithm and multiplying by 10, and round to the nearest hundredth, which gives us -0.24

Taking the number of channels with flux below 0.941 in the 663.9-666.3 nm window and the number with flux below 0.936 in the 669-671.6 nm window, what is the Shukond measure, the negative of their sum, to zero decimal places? -1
